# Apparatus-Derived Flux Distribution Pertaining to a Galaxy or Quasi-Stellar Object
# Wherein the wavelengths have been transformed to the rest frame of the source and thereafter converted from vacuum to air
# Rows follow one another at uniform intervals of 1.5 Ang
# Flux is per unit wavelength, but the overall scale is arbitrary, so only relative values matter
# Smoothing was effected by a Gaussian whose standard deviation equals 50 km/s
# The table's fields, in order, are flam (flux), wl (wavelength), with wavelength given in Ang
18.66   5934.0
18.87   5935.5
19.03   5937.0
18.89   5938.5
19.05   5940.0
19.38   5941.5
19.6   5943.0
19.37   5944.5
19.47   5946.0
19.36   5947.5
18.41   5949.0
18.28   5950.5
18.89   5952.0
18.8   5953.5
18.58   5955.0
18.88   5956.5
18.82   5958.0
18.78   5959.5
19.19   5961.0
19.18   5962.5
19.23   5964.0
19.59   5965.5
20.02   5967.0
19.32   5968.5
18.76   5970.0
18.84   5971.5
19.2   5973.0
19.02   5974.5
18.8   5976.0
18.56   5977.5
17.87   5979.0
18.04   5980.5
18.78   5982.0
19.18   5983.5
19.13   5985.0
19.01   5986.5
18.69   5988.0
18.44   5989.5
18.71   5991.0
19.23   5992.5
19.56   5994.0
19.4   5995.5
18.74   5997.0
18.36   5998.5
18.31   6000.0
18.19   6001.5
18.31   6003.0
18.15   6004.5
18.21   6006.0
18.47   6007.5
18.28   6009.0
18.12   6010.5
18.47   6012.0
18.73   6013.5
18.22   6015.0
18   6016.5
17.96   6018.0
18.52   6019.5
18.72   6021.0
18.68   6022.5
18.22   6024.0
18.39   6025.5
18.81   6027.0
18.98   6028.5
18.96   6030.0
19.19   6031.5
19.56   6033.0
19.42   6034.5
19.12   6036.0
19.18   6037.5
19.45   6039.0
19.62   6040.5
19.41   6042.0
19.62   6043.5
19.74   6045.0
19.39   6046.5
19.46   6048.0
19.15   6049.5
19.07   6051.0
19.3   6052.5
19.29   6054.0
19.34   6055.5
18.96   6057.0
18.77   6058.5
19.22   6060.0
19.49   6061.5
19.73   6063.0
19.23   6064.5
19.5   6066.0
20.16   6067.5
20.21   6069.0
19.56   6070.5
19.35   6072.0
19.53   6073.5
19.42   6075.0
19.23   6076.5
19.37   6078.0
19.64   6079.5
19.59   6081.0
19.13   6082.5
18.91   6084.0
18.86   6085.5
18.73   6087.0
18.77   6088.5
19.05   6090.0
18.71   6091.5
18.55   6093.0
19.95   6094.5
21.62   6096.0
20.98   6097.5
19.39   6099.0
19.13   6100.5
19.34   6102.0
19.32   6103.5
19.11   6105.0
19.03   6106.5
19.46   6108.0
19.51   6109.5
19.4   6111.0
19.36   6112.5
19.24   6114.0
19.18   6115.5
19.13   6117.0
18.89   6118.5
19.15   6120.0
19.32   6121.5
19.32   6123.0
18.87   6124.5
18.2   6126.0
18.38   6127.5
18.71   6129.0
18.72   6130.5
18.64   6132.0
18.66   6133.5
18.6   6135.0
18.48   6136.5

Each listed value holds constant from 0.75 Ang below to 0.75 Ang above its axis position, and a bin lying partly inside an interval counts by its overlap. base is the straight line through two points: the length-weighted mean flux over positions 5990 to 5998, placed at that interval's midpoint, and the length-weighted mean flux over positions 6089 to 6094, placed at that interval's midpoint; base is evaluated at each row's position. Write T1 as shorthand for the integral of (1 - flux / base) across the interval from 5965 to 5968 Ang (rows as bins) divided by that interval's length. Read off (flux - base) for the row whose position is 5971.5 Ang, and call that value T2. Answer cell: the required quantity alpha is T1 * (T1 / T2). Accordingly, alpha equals -0.004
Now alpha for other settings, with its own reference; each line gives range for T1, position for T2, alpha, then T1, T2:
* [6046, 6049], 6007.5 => -0.001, -0.024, -0.58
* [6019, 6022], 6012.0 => -0.001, 0.020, -0.57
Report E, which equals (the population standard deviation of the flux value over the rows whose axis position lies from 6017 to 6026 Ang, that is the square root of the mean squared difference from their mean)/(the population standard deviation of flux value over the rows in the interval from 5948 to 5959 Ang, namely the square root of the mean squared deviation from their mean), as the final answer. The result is 1.17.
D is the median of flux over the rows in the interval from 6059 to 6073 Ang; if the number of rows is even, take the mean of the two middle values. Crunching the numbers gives 19.5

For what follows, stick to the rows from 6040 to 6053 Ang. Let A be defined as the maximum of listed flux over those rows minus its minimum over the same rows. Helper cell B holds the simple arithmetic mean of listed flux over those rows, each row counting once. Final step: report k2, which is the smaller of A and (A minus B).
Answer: -18.7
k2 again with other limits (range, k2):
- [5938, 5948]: -18.6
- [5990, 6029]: -16.9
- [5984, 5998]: -17.9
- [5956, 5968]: -18.0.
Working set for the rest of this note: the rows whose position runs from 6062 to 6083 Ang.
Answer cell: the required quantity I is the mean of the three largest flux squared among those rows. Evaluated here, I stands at 401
